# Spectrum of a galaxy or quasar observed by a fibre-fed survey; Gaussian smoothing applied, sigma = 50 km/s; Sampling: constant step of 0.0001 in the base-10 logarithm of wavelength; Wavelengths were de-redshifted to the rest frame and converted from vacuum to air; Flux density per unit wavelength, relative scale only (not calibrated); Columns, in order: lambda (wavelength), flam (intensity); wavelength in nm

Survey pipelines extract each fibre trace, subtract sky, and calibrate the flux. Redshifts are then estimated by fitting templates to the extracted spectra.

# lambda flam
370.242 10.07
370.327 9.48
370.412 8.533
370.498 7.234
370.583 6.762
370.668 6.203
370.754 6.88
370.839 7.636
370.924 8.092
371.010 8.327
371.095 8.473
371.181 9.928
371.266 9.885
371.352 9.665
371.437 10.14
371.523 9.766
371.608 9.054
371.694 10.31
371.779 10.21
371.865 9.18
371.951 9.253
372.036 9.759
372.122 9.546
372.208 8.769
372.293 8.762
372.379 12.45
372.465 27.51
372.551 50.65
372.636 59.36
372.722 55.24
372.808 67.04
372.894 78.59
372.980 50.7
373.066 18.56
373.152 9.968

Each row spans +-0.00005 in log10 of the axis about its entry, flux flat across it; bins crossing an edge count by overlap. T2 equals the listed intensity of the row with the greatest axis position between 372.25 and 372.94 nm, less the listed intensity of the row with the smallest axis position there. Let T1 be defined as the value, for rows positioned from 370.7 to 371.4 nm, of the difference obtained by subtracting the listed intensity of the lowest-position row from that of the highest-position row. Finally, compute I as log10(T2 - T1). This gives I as 1.8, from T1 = 3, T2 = 70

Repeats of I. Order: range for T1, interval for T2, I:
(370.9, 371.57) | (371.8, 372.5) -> 1.2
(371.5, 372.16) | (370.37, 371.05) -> -1.9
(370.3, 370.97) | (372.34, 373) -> 1.6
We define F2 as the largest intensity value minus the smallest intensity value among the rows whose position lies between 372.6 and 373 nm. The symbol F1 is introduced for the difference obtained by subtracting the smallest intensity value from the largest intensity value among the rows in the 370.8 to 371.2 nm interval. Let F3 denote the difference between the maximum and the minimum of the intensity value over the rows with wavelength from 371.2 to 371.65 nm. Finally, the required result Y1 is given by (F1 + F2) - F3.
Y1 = 29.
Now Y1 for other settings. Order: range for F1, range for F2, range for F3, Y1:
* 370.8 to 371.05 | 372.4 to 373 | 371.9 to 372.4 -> 48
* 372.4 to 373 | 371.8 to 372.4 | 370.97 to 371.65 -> 53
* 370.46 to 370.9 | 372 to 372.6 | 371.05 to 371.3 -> 42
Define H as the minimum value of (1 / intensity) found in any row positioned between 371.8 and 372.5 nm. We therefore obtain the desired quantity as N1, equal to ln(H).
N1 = -3.3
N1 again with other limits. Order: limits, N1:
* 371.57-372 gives -2.3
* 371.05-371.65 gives -2.3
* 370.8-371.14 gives -2.1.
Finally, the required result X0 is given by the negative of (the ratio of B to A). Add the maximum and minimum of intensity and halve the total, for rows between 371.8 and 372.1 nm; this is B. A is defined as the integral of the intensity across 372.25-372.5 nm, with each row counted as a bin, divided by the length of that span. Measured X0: -0.60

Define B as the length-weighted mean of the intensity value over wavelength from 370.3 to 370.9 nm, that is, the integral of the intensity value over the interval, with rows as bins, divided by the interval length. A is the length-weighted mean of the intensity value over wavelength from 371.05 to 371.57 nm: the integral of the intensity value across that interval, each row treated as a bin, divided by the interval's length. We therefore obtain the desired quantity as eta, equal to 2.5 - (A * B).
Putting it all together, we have -70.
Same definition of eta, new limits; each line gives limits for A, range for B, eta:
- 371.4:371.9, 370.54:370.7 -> -61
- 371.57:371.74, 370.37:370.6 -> -71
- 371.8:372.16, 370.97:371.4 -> -85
